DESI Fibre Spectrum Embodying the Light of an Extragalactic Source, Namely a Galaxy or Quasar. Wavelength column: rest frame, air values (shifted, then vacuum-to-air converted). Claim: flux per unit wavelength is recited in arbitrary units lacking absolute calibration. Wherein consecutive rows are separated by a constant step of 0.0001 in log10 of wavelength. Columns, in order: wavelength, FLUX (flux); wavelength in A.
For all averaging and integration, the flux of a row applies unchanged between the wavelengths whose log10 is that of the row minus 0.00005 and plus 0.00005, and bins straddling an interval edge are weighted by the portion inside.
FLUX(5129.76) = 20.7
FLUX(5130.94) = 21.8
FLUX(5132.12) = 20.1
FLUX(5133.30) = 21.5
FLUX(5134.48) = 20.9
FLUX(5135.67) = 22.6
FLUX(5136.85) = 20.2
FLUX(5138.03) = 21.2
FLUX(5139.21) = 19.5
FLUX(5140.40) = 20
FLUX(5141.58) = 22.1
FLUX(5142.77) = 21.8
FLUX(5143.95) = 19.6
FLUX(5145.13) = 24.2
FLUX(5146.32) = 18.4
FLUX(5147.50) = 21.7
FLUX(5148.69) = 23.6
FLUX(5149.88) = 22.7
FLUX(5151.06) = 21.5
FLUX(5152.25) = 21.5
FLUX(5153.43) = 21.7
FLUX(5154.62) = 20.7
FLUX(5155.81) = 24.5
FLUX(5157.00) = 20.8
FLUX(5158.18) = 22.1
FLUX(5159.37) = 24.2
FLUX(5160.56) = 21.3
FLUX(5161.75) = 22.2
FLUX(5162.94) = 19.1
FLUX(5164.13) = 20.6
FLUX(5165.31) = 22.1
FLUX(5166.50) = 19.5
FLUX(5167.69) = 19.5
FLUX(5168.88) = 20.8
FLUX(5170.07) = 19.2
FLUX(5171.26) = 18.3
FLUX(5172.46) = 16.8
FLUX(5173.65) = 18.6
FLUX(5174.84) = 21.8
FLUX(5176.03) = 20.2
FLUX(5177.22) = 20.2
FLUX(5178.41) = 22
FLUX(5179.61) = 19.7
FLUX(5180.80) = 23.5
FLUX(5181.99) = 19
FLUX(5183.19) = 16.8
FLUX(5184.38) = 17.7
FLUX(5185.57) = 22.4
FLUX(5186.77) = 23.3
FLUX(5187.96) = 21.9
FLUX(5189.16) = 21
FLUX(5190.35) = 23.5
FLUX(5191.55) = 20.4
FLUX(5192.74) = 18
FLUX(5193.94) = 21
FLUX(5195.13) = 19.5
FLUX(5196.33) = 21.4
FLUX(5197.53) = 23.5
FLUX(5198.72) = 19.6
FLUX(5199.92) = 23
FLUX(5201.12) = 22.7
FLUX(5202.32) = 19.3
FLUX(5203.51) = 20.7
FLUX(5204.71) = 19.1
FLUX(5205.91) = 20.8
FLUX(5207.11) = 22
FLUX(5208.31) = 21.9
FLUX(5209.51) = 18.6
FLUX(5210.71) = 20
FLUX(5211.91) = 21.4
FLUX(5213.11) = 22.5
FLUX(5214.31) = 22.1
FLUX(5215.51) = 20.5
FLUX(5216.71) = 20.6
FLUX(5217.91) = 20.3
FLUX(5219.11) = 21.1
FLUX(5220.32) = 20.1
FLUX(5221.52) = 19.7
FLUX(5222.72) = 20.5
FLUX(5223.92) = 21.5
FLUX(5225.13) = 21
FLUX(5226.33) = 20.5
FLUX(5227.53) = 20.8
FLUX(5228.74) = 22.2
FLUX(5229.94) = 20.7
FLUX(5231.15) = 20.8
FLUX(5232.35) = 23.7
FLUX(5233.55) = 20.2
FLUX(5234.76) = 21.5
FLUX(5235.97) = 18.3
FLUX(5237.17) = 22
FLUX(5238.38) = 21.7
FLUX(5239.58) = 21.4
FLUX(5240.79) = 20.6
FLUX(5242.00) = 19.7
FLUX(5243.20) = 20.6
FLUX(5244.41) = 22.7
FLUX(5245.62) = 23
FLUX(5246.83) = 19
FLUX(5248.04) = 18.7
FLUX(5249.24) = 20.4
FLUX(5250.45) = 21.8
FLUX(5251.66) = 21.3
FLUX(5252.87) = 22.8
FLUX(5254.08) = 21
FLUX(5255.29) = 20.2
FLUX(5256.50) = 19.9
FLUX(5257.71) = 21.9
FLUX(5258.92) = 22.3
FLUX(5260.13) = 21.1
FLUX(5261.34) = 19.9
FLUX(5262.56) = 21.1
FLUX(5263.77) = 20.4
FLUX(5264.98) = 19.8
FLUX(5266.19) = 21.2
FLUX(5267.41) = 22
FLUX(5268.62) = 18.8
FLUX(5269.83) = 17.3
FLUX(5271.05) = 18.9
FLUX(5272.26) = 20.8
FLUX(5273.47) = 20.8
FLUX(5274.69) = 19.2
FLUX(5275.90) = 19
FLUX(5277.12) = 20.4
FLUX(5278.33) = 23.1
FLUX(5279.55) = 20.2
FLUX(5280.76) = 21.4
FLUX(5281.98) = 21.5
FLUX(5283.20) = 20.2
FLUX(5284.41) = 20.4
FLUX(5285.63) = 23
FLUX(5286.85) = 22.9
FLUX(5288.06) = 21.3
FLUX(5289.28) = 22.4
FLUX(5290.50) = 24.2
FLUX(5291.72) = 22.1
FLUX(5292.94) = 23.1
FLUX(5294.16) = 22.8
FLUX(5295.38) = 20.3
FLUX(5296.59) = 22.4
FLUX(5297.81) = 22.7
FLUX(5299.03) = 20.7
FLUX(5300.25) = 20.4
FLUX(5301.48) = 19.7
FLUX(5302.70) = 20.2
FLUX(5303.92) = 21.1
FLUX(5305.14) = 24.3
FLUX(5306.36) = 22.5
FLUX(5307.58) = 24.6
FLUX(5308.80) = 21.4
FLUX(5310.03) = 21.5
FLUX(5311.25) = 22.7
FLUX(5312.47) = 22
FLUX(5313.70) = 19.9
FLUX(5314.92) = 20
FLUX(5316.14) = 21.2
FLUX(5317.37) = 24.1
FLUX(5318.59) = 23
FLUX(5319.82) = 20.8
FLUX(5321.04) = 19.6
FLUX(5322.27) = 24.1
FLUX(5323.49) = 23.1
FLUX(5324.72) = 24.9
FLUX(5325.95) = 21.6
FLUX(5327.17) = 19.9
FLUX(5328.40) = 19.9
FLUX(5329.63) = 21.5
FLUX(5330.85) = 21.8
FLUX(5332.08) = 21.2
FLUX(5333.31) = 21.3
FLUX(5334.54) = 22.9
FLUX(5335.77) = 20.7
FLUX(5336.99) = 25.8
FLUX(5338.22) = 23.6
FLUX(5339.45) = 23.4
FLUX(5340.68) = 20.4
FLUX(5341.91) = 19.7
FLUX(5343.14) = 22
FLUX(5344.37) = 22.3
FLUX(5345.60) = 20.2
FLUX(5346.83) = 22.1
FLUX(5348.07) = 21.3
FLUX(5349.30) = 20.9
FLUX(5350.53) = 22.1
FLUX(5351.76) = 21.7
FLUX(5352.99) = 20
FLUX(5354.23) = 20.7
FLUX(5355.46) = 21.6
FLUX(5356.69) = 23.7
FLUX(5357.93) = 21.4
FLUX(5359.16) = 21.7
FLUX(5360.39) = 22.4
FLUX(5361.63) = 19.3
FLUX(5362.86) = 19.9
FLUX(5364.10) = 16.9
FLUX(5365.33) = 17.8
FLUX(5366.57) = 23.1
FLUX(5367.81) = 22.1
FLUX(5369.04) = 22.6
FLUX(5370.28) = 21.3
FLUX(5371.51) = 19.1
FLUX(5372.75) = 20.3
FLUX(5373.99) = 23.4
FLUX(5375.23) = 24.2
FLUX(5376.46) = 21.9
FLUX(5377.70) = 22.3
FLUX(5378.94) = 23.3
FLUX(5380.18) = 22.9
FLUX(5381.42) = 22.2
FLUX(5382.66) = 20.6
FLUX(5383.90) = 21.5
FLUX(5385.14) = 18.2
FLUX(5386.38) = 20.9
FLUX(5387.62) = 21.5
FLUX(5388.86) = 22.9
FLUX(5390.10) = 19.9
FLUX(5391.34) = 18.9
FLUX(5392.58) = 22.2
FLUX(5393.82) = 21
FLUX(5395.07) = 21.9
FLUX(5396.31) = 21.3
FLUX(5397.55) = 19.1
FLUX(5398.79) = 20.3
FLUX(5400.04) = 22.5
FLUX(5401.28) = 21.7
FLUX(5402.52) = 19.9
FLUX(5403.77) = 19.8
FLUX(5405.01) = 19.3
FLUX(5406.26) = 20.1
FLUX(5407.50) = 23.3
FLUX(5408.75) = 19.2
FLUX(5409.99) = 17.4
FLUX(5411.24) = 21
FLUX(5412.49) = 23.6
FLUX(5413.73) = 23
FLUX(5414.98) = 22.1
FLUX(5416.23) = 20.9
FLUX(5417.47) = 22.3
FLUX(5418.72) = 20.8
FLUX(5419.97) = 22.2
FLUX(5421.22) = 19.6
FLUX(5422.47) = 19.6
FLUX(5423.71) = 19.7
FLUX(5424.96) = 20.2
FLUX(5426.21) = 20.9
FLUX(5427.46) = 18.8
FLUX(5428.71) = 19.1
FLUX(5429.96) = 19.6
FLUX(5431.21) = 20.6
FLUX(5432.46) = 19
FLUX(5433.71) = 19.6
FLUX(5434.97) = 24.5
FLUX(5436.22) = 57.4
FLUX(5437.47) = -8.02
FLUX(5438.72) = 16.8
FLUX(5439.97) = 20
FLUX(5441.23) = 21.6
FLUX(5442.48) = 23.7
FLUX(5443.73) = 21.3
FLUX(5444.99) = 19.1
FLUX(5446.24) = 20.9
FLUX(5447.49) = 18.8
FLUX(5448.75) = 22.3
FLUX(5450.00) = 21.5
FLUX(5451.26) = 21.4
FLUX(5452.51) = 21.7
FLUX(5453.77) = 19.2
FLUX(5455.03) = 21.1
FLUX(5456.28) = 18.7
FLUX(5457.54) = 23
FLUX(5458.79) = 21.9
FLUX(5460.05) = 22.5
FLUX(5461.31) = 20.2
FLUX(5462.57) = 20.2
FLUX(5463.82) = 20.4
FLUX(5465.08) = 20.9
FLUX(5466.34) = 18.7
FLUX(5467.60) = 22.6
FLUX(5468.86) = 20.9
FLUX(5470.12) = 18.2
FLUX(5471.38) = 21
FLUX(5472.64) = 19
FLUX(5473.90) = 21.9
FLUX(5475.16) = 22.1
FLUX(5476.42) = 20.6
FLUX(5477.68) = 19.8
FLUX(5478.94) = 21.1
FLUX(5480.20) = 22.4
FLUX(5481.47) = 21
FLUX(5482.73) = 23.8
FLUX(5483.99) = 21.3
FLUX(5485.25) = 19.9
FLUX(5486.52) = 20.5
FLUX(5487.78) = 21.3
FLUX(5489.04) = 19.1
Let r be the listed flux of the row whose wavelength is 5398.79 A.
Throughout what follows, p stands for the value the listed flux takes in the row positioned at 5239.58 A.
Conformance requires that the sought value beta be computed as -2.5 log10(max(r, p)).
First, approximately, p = 21.4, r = 20.3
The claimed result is -3.33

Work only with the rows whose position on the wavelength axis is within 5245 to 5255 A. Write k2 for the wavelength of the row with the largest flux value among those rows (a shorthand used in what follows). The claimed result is 5245.62 A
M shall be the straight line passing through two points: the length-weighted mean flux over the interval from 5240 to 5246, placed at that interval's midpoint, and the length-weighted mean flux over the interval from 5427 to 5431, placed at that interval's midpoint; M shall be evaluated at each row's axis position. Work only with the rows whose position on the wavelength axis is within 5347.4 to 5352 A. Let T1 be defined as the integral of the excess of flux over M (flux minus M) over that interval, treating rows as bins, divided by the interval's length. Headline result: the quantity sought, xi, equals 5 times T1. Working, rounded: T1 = 1.3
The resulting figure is 7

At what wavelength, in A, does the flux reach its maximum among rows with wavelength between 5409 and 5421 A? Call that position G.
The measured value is 5412.49 A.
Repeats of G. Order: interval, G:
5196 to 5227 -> 5197.53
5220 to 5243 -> 5232.35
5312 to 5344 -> 5336.99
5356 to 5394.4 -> 5375.23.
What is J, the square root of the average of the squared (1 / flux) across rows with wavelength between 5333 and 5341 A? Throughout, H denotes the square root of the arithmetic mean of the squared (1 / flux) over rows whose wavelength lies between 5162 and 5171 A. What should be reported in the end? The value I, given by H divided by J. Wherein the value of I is 1.117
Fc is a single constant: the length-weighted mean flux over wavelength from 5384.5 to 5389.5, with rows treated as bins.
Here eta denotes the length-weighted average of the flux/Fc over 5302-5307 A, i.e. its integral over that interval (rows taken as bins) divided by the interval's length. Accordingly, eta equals 1.05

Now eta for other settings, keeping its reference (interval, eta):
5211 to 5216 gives 1.03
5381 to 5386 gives 0.99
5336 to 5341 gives 1.12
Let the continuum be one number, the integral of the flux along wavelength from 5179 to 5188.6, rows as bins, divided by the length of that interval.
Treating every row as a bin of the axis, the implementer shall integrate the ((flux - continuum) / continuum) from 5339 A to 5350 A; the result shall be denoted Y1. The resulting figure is 0.4 A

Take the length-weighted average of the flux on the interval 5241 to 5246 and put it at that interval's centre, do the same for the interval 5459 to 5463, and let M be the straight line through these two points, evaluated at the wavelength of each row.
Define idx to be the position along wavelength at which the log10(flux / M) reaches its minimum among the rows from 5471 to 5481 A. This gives 5472.64 A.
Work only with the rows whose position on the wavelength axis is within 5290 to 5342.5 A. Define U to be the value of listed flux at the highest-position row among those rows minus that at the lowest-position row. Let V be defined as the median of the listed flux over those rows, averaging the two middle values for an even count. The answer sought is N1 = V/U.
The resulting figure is -5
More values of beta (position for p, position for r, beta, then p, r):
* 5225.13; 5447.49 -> -3.31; 21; 18.8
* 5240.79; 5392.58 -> -3.37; 20.6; 22.2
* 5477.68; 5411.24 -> -3.31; 19.8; 21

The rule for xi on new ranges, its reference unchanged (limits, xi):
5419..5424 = 5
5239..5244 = -3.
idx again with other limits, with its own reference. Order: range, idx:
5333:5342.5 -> 5341.91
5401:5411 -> 5409.99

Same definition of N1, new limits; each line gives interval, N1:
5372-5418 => 11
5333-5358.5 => 216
